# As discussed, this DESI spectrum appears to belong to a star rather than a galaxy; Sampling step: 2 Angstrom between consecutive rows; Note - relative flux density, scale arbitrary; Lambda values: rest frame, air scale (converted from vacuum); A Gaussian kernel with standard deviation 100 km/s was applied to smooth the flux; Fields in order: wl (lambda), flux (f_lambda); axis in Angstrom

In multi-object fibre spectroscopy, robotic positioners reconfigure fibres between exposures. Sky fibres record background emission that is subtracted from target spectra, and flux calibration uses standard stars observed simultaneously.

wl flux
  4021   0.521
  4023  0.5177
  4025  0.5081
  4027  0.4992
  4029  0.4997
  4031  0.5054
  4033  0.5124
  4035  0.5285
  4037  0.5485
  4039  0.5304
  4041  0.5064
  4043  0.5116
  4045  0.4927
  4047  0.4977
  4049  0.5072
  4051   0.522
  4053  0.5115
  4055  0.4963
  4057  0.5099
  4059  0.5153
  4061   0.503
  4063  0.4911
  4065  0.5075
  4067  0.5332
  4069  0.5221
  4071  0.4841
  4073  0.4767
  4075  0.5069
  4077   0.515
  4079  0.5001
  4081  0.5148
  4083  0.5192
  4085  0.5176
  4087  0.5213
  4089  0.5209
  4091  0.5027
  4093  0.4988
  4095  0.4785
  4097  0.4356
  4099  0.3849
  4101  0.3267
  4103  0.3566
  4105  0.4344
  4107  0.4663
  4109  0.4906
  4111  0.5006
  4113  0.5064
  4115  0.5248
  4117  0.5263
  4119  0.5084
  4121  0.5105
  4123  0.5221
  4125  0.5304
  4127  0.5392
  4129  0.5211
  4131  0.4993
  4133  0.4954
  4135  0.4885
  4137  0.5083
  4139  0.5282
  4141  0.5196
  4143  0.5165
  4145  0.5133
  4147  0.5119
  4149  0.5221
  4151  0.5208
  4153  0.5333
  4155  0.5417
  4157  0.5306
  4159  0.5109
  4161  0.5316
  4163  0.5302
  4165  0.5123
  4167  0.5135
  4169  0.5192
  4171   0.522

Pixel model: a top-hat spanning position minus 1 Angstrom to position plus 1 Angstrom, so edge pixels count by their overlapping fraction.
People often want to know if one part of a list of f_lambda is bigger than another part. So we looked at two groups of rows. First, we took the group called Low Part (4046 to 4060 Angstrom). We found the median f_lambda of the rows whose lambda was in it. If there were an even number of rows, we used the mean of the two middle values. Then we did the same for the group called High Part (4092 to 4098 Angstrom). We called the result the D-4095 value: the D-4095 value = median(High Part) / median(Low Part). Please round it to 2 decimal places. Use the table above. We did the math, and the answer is 0.94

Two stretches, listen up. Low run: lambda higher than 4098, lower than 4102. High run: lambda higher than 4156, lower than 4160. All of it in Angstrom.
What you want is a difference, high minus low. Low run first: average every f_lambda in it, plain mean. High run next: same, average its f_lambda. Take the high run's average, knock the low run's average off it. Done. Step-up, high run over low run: 0.16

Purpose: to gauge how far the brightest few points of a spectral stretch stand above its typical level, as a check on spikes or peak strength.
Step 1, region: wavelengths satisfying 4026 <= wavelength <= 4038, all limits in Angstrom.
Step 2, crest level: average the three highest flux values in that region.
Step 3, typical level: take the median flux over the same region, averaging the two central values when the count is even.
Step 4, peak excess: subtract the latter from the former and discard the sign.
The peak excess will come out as 0.021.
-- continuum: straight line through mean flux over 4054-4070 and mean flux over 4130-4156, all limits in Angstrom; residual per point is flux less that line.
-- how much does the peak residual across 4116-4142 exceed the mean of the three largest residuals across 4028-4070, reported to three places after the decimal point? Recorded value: -0.004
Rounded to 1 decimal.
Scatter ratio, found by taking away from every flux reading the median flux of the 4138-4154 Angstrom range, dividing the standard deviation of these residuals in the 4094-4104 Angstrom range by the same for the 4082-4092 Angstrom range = 7.8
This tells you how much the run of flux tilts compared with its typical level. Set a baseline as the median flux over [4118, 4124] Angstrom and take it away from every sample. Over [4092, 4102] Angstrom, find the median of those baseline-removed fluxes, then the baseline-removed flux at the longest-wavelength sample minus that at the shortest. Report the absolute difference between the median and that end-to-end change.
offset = 0.10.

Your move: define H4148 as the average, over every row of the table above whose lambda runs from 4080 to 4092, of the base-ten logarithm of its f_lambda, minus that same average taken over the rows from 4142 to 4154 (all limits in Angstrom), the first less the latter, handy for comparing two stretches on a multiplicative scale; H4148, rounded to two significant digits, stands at -0.0030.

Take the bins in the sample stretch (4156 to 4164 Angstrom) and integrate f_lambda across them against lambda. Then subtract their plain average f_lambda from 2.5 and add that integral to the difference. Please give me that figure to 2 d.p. 6.18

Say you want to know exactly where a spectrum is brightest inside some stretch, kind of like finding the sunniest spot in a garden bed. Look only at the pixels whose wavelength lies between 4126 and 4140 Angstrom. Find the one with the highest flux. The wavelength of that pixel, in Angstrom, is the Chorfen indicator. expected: 4127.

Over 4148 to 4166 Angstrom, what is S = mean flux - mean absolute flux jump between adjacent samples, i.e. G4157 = 0.514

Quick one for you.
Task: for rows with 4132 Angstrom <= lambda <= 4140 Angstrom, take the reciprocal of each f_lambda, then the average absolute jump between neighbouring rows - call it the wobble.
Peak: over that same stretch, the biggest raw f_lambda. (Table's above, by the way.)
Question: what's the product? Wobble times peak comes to 0.032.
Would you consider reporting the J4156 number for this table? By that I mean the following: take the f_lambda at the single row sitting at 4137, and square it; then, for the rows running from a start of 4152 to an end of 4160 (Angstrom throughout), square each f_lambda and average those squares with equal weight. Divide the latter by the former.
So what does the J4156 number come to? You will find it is 1.08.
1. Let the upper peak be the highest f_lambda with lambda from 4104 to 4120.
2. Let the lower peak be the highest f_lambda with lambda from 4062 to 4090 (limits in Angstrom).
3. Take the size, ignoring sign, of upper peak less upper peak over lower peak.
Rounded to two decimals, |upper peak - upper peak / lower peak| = 0.46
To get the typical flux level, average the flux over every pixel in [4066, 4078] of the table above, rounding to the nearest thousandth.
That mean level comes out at 0.506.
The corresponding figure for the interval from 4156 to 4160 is 0.521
